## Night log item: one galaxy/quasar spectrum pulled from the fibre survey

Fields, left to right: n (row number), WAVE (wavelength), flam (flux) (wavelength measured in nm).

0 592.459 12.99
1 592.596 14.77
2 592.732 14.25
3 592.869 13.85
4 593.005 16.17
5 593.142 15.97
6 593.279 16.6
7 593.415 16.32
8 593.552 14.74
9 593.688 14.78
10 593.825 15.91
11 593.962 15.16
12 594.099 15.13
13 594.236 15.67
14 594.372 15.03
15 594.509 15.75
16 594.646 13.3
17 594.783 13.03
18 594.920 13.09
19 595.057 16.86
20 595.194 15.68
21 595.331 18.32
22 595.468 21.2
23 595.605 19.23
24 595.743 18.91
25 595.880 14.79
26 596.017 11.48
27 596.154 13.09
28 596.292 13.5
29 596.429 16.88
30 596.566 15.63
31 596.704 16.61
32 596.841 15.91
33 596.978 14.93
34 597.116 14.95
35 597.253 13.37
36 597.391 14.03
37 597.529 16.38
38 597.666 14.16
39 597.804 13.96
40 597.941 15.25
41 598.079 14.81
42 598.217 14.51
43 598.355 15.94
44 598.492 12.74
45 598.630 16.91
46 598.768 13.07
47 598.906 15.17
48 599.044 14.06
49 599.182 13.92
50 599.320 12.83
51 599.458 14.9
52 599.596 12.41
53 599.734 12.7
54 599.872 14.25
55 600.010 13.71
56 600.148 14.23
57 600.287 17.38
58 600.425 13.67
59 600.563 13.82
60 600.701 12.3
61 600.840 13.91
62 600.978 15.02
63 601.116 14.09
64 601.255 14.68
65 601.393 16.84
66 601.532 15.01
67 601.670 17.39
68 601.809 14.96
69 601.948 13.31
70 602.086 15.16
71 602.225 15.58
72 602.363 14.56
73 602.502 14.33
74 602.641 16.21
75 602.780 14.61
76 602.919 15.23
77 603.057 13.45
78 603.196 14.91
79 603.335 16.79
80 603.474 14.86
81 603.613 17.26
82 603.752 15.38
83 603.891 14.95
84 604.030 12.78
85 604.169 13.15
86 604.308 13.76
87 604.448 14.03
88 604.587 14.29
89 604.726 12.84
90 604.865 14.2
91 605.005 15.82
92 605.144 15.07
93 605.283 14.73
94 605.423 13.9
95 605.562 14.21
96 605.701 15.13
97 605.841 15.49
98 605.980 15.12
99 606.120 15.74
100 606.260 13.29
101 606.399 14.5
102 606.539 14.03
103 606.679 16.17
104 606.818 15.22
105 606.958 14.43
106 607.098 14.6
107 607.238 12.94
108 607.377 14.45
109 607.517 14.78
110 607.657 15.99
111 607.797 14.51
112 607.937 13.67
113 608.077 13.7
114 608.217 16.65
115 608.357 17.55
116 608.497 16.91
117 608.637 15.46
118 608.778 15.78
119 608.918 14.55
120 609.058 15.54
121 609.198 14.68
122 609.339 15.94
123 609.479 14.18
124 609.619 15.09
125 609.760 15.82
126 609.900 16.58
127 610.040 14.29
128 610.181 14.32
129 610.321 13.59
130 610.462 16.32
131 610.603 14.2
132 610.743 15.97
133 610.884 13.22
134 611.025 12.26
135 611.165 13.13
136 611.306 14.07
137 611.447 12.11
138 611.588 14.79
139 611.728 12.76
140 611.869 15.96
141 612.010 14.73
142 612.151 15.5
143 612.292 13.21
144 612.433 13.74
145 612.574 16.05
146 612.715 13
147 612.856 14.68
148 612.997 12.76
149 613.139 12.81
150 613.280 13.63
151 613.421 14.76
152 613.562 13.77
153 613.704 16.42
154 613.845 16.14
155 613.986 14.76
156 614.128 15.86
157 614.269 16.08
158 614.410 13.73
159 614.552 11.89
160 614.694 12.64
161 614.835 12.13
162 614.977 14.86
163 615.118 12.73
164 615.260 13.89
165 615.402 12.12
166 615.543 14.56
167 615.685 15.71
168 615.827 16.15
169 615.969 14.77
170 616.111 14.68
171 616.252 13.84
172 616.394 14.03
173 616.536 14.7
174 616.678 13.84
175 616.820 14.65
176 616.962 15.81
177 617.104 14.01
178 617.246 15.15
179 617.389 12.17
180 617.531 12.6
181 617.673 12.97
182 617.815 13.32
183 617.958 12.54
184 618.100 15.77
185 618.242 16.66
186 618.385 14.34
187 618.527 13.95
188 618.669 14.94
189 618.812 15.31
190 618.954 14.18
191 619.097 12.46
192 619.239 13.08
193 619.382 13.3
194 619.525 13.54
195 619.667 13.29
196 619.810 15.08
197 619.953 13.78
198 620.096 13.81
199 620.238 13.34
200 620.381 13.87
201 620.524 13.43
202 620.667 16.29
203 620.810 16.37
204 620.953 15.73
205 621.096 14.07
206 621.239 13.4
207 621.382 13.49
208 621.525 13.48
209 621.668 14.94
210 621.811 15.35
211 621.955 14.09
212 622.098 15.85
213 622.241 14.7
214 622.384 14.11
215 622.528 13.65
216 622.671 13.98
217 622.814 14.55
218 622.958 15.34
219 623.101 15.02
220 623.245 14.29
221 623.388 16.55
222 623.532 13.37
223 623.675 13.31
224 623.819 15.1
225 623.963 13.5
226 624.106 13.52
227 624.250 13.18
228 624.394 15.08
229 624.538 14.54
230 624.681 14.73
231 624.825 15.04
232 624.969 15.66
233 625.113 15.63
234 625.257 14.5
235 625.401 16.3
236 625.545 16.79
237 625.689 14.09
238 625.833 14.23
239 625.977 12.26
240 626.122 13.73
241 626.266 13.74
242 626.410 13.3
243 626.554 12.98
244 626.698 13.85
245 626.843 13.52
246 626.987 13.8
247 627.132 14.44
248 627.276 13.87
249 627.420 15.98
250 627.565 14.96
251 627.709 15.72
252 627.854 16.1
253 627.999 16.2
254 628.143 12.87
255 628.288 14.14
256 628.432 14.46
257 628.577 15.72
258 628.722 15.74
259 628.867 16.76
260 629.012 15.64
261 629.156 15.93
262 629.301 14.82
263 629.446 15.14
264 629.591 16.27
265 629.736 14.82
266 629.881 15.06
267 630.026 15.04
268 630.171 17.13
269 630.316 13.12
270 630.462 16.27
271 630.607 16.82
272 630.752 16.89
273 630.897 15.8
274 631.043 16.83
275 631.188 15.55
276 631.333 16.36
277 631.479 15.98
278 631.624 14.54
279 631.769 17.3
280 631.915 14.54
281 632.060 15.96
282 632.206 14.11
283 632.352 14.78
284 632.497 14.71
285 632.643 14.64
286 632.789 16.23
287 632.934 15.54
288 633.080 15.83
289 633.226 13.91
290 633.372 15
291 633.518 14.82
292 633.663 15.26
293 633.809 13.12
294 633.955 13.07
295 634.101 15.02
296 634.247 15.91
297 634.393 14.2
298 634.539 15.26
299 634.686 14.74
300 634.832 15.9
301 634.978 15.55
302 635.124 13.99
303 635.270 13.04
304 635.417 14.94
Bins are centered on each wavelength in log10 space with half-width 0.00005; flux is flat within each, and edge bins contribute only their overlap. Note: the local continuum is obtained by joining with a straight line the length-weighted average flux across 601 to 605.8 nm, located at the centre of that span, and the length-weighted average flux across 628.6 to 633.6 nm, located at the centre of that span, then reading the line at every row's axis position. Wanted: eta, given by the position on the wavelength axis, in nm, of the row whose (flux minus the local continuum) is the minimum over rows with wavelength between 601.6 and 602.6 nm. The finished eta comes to 601.948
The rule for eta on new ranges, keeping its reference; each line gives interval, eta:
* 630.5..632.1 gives 631.915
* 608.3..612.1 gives 611.447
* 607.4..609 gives 607.937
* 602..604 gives 603.057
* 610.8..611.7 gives 611.447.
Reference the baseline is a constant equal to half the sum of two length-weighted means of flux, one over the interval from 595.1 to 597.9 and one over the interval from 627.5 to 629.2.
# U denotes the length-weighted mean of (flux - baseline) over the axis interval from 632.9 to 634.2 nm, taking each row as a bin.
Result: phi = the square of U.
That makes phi 0.8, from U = -0.89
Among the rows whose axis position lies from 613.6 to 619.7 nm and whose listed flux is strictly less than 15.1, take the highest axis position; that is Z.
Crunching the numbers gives 619.667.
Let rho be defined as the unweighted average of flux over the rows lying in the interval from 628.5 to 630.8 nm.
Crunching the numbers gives 15.70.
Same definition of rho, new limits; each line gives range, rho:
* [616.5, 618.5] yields 14.18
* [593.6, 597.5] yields 15.44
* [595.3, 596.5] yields 16.38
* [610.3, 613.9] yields 14.21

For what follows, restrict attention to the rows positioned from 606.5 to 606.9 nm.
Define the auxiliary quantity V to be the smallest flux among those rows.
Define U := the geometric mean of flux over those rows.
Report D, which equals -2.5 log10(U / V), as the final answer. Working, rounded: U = 15.1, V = 14.03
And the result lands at -0.08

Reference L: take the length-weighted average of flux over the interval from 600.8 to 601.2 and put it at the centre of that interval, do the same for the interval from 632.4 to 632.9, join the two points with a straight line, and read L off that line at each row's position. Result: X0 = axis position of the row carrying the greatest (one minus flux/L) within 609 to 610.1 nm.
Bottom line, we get 609.479 nm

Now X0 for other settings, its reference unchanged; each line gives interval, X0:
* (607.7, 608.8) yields 607.937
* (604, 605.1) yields 604.030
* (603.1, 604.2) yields 604.030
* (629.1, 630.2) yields 629.736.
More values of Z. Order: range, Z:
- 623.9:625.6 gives 625.257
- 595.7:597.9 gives 597.804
